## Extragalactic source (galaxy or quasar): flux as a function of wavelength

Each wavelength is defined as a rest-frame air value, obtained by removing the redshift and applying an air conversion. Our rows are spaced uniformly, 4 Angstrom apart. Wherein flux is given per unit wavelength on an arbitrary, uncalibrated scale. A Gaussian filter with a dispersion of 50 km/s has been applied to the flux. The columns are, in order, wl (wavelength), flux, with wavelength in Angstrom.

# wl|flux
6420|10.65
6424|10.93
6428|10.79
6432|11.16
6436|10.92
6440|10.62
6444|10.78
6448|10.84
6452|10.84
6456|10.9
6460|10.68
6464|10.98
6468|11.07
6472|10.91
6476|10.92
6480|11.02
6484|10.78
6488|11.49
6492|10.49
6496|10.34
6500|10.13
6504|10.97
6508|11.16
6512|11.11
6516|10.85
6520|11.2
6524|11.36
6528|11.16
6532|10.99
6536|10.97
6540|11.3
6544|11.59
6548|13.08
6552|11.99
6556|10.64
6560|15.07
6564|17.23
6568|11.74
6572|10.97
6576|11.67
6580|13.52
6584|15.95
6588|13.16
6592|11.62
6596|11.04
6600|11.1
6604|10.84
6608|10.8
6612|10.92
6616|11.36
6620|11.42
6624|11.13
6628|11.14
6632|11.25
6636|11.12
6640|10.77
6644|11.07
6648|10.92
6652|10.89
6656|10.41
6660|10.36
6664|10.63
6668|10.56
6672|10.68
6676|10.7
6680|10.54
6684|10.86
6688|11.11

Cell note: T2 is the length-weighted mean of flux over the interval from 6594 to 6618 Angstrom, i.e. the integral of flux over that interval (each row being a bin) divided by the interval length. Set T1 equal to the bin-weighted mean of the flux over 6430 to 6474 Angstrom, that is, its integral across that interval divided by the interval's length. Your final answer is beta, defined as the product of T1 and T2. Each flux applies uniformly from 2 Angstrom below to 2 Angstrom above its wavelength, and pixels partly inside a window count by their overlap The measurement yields 120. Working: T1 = 10.9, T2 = 11.0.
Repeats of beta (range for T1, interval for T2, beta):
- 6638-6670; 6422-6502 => 116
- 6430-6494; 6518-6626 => 131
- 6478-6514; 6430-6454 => 118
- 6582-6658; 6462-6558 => 127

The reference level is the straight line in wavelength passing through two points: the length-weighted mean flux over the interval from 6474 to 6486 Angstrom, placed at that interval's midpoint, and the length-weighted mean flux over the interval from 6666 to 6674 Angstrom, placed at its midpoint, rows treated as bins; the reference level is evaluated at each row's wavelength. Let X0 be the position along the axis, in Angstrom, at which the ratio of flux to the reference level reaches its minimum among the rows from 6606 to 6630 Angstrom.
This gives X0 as 6608 Angstrom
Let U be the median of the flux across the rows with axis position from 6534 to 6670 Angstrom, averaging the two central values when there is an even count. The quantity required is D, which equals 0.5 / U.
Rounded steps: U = 11.1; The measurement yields 0.0449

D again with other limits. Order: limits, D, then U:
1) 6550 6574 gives 0.0421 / 11.9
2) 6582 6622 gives 0.0445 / 11.2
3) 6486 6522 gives 0.0456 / 11.0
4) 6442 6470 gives 0.0461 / 10.8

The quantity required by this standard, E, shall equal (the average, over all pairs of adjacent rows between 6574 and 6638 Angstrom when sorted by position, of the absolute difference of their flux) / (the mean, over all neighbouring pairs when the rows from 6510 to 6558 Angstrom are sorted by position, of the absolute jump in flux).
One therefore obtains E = 1.4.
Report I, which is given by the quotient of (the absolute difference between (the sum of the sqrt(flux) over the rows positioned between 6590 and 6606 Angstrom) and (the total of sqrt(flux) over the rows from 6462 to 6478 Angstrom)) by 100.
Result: 0.0011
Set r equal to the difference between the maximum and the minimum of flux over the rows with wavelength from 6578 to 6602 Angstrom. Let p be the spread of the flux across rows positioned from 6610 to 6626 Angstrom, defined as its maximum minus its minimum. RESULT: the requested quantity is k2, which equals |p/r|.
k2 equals 0.1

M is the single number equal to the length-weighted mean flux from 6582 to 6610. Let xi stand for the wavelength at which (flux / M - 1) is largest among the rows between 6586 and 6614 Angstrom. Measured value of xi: 6588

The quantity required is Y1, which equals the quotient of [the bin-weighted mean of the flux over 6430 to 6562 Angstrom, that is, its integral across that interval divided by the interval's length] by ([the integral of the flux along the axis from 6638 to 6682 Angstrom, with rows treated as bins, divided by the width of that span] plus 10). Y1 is 0.54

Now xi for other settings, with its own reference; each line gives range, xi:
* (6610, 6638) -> 6620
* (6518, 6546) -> 6544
